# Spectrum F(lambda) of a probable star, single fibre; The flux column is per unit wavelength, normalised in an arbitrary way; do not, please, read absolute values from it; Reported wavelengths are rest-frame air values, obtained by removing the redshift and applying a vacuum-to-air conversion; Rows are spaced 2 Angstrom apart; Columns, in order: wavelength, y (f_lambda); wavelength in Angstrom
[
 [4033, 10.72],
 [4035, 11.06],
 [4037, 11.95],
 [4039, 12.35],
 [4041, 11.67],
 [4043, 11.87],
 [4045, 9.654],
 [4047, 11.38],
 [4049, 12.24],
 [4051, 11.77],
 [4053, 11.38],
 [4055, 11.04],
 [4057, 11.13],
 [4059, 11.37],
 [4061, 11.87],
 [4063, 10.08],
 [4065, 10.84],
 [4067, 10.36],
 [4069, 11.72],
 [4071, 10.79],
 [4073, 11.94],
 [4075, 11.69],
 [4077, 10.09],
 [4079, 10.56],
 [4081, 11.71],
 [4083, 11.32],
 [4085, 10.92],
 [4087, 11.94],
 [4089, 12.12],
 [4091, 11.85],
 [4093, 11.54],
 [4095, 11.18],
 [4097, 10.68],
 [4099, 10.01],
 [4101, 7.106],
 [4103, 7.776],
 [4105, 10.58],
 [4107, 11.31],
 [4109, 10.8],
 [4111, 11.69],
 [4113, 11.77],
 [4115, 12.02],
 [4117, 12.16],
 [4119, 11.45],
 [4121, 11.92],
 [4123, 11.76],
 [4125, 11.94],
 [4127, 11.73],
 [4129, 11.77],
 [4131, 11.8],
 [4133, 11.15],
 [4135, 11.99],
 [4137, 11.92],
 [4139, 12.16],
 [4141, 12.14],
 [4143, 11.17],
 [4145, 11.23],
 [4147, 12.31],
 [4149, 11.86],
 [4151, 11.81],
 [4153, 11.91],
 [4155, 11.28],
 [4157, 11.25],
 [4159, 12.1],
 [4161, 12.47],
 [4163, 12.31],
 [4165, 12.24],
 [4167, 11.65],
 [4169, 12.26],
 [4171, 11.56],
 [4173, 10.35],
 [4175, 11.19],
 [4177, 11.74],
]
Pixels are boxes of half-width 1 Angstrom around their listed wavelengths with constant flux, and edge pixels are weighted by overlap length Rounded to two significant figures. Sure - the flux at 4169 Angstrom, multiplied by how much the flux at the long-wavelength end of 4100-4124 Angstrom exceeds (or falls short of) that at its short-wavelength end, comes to 57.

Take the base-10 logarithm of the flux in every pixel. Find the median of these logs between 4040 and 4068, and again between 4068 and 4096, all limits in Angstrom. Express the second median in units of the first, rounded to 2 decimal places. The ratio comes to 1.01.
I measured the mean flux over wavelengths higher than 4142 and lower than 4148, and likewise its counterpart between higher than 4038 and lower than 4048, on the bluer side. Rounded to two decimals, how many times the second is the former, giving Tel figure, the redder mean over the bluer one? 1.02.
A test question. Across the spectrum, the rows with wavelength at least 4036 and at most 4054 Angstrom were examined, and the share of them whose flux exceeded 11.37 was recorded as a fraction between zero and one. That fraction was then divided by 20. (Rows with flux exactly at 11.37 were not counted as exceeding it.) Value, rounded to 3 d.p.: 0.044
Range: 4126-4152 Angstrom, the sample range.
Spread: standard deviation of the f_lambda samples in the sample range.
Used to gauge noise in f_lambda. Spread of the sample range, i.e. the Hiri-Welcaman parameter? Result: 0.4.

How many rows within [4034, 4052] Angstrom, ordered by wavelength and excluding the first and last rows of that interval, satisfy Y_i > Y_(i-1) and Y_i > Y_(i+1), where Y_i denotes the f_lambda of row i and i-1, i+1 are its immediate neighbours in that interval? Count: 3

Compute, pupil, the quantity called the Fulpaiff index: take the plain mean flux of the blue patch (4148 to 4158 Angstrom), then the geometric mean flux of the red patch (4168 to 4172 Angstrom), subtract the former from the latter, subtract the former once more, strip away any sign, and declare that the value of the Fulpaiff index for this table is 11.3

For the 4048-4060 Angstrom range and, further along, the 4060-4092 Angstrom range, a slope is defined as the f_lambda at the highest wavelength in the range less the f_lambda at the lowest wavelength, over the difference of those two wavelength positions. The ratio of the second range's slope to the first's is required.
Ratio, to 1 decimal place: 0.0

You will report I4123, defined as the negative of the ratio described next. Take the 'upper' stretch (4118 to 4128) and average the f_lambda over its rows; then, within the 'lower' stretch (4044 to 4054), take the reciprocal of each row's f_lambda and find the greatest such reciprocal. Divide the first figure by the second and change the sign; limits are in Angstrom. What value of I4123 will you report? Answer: -114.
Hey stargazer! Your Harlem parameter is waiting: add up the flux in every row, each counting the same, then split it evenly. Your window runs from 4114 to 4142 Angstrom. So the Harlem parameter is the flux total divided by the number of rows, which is 11.9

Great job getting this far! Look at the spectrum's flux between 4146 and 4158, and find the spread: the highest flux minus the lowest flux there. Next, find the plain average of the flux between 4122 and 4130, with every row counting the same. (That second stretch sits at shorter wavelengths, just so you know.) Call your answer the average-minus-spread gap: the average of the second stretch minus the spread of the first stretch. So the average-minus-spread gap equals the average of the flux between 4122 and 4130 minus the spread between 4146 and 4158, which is 10.7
